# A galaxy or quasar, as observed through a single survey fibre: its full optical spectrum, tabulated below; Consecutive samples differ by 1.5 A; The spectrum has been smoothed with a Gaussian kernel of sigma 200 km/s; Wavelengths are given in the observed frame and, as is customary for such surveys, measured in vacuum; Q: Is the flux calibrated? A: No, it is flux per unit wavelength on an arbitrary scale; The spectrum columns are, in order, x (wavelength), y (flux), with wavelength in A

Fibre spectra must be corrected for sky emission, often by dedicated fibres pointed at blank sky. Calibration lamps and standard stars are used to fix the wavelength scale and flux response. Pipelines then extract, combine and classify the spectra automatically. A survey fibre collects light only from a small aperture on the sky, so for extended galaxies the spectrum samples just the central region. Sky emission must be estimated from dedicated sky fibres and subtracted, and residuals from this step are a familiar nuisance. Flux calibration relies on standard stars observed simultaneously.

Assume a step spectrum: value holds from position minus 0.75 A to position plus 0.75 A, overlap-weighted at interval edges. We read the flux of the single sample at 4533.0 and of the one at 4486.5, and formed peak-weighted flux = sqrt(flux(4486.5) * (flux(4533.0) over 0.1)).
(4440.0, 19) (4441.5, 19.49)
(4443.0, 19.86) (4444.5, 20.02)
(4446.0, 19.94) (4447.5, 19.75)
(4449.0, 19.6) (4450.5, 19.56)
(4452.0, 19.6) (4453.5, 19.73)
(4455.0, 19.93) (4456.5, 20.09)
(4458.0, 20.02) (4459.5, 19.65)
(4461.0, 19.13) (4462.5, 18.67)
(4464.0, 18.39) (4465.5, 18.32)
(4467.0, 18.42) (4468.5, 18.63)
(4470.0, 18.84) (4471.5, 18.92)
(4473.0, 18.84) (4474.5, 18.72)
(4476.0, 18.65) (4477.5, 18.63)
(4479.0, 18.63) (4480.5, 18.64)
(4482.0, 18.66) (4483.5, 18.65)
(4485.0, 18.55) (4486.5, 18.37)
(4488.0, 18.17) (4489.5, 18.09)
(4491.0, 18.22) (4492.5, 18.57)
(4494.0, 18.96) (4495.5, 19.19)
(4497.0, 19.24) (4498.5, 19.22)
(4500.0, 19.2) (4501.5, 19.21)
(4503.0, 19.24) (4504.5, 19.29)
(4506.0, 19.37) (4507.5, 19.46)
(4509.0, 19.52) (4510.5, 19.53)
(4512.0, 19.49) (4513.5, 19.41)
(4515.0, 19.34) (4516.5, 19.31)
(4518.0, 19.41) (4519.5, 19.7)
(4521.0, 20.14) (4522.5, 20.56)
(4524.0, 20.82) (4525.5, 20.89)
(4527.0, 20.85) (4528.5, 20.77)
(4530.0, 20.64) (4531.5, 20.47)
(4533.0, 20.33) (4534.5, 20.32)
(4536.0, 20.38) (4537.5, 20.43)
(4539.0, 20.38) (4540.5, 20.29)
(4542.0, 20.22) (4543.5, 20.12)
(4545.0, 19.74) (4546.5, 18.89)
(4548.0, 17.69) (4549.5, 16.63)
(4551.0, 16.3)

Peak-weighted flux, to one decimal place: 61.1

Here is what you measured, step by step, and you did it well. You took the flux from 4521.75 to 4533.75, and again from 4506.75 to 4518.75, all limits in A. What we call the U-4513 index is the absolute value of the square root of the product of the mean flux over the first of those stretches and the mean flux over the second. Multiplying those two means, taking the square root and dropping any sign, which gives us 20.0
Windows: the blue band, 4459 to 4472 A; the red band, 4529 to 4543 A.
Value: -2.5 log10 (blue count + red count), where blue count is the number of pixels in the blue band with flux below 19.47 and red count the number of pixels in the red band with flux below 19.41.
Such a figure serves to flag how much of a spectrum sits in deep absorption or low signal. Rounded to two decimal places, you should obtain -2.26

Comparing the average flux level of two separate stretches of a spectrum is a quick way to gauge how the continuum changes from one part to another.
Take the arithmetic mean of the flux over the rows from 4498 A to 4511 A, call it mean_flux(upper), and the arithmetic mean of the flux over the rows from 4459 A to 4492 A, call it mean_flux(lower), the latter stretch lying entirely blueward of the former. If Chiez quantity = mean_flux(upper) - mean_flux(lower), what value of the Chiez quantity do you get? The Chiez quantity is 0.7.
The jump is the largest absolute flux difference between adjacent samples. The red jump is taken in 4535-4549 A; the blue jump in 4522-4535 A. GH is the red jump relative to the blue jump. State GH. 4.6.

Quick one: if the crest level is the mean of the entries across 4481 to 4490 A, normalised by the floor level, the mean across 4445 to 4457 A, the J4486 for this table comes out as 0.93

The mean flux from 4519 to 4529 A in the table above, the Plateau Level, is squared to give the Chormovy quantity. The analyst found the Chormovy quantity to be 422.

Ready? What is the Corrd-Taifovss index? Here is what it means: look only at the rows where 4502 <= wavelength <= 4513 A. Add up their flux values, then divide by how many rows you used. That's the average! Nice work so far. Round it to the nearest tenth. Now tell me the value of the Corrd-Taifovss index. 19.4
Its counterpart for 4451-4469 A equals 19.2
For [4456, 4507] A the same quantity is 18.9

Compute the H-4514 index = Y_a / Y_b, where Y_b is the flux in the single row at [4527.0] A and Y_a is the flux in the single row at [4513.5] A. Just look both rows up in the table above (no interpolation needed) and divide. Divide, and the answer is 0.93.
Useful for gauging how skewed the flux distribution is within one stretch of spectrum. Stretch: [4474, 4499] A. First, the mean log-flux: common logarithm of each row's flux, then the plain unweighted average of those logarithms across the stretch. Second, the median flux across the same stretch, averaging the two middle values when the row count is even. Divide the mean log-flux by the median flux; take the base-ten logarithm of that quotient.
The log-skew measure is -1.17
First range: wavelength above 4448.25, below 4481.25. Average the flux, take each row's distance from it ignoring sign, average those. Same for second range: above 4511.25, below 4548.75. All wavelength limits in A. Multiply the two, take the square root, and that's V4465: 0.55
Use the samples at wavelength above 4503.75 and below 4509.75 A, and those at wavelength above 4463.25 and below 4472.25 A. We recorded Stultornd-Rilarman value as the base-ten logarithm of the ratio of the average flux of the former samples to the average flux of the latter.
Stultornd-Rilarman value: 0.019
